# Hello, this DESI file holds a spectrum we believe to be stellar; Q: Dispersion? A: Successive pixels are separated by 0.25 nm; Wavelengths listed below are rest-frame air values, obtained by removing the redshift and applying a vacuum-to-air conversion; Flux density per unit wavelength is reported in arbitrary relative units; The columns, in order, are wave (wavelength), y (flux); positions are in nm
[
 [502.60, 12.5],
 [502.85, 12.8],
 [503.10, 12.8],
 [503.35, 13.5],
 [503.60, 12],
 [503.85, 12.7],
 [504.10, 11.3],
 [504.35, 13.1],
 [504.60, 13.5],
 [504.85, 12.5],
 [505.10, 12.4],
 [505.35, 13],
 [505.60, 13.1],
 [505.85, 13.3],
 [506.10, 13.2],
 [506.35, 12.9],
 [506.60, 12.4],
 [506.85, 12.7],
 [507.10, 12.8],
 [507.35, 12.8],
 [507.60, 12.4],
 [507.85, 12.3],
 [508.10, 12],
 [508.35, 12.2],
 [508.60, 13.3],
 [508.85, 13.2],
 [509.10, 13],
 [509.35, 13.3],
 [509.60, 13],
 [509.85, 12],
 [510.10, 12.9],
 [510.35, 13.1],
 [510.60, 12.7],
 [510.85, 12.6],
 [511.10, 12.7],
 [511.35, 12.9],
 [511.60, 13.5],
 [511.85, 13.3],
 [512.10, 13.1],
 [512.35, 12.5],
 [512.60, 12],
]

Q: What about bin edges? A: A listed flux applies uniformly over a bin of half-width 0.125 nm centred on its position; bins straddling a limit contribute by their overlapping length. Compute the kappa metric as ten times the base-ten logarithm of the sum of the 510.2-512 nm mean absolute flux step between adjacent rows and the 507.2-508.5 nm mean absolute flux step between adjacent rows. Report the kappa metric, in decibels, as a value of -3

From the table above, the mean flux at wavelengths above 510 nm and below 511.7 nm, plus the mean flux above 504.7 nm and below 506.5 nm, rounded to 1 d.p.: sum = 25.8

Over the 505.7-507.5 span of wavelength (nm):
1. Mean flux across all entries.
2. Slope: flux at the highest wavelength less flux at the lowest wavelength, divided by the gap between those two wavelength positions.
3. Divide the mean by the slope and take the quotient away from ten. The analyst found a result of 49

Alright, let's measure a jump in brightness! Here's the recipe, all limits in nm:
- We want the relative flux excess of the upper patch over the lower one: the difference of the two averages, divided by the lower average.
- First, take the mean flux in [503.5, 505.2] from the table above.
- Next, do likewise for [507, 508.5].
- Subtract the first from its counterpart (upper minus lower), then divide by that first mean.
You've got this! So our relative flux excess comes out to -0.007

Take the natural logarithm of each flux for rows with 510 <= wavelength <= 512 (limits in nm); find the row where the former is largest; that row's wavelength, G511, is 511.60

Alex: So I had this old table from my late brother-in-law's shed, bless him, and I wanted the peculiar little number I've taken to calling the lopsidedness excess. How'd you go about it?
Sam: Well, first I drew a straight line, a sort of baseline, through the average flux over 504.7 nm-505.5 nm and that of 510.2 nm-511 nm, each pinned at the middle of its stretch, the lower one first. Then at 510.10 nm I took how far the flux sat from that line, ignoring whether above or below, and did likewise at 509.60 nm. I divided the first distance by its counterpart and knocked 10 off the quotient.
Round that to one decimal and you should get -9.5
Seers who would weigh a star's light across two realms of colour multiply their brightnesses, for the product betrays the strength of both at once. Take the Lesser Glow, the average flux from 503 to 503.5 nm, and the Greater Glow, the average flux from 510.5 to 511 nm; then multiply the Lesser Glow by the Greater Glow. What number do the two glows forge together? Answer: 166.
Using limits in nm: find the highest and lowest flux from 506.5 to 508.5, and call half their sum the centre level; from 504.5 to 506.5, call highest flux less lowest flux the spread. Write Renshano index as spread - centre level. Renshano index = -11.3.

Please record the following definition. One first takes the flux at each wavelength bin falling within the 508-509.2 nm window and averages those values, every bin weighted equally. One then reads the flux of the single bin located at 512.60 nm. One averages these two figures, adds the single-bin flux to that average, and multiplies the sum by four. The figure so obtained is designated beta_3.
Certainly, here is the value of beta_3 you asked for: 97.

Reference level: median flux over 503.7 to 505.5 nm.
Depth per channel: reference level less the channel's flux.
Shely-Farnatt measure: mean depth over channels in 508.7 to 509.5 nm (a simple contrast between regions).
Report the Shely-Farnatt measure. -0.5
